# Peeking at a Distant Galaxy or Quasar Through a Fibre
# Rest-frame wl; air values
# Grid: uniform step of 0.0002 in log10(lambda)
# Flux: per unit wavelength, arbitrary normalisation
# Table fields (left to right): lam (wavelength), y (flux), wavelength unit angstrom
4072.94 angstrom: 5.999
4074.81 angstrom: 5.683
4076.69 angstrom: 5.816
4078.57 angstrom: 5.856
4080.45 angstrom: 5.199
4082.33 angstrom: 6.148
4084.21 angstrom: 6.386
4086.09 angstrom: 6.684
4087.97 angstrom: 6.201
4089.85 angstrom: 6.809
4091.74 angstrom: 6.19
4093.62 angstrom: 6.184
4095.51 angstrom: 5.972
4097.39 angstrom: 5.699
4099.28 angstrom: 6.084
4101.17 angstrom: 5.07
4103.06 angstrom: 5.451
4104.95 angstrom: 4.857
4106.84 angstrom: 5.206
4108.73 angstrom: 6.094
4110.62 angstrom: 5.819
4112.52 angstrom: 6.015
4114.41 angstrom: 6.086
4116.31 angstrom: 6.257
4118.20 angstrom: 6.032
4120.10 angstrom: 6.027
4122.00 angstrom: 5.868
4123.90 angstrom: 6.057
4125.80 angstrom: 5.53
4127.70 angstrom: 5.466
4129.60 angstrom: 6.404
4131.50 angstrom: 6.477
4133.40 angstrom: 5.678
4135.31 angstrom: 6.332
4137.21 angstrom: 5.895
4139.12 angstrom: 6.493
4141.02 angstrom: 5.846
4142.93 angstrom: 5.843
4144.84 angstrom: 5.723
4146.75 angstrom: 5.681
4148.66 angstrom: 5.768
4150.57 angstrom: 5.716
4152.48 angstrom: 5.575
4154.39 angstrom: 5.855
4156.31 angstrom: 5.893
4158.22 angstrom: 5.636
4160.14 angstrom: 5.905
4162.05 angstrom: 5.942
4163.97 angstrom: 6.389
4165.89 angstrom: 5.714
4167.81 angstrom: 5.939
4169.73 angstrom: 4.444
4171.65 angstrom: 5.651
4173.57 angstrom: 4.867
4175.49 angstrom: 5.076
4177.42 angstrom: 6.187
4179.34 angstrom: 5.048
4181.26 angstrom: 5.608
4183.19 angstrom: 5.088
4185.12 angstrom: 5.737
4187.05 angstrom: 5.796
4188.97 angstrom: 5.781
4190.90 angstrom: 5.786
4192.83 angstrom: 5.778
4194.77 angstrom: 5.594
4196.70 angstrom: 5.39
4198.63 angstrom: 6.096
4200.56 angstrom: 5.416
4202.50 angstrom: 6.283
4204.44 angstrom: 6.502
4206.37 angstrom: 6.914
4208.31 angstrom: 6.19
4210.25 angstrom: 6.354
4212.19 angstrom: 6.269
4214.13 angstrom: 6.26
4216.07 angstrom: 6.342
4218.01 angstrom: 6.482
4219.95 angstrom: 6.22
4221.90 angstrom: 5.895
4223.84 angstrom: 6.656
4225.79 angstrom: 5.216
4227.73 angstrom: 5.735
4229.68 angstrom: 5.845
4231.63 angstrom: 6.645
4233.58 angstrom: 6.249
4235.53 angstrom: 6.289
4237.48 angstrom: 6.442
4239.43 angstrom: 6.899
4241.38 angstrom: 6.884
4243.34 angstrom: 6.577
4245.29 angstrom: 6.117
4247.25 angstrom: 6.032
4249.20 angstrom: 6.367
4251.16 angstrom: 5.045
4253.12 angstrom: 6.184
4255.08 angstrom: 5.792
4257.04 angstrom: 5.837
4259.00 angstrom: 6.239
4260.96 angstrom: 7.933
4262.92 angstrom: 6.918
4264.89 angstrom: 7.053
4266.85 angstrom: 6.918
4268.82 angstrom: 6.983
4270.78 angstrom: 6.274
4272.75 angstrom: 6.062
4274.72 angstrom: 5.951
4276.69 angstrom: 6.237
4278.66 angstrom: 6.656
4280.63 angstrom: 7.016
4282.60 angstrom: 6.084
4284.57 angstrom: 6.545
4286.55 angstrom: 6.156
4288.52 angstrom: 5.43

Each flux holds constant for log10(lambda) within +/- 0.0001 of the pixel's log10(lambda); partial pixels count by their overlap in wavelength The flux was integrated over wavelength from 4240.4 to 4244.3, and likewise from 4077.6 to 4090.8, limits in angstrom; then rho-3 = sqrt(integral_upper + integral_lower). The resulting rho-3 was 10.4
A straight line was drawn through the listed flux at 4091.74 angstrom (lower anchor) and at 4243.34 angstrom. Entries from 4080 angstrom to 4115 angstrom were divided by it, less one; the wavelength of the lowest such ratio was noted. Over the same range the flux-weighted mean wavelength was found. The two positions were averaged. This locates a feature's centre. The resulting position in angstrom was 4101.0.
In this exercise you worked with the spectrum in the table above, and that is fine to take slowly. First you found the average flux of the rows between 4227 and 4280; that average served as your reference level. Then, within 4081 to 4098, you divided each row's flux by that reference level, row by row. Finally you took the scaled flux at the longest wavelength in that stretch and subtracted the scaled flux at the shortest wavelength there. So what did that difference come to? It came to -0.07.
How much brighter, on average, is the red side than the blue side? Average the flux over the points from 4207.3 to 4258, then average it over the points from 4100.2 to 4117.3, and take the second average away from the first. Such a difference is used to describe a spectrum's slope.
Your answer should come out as 0.53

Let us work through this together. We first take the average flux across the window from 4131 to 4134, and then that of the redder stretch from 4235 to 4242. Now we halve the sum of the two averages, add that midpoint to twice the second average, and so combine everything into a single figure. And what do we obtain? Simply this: 19.6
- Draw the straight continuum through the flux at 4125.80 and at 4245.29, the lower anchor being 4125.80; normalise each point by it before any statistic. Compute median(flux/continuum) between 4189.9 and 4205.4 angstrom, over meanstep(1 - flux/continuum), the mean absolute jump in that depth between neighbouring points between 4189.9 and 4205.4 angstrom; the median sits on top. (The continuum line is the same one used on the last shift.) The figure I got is 14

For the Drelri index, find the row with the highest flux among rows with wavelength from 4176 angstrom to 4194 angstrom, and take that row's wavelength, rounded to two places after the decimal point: 4177.42 angstrom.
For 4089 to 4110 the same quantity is 4089.85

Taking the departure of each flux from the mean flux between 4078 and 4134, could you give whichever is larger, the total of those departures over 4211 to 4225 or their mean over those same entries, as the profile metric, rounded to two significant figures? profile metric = 2.6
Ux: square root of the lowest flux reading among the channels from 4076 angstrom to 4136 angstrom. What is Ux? 2.20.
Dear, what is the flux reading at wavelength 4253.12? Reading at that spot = 6.184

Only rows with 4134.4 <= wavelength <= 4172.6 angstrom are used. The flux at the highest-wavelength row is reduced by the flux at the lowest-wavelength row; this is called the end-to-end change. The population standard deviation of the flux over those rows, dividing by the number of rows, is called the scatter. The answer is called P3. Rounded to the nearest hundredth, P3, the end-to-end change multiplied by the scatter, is -0.27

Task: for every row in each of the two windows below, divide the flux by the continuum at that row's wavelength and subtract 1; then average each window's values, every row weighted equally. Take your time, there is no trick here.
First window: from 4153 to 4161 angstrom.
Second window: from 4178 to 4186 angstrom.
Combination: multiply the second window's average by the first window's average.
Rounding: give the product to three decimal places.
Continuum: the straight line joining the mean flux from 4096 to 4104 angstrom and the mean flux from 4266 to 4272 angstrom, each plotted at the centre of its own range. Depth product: 0.003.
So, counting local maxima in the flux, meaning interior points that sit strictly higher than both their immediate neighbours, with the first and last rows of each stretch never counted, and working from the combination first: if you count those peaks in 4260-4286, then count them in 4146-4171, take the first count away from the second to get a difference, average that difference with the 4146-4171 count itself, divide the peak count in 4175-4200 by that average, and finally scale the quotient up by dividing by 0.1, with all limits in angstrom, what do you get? 16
